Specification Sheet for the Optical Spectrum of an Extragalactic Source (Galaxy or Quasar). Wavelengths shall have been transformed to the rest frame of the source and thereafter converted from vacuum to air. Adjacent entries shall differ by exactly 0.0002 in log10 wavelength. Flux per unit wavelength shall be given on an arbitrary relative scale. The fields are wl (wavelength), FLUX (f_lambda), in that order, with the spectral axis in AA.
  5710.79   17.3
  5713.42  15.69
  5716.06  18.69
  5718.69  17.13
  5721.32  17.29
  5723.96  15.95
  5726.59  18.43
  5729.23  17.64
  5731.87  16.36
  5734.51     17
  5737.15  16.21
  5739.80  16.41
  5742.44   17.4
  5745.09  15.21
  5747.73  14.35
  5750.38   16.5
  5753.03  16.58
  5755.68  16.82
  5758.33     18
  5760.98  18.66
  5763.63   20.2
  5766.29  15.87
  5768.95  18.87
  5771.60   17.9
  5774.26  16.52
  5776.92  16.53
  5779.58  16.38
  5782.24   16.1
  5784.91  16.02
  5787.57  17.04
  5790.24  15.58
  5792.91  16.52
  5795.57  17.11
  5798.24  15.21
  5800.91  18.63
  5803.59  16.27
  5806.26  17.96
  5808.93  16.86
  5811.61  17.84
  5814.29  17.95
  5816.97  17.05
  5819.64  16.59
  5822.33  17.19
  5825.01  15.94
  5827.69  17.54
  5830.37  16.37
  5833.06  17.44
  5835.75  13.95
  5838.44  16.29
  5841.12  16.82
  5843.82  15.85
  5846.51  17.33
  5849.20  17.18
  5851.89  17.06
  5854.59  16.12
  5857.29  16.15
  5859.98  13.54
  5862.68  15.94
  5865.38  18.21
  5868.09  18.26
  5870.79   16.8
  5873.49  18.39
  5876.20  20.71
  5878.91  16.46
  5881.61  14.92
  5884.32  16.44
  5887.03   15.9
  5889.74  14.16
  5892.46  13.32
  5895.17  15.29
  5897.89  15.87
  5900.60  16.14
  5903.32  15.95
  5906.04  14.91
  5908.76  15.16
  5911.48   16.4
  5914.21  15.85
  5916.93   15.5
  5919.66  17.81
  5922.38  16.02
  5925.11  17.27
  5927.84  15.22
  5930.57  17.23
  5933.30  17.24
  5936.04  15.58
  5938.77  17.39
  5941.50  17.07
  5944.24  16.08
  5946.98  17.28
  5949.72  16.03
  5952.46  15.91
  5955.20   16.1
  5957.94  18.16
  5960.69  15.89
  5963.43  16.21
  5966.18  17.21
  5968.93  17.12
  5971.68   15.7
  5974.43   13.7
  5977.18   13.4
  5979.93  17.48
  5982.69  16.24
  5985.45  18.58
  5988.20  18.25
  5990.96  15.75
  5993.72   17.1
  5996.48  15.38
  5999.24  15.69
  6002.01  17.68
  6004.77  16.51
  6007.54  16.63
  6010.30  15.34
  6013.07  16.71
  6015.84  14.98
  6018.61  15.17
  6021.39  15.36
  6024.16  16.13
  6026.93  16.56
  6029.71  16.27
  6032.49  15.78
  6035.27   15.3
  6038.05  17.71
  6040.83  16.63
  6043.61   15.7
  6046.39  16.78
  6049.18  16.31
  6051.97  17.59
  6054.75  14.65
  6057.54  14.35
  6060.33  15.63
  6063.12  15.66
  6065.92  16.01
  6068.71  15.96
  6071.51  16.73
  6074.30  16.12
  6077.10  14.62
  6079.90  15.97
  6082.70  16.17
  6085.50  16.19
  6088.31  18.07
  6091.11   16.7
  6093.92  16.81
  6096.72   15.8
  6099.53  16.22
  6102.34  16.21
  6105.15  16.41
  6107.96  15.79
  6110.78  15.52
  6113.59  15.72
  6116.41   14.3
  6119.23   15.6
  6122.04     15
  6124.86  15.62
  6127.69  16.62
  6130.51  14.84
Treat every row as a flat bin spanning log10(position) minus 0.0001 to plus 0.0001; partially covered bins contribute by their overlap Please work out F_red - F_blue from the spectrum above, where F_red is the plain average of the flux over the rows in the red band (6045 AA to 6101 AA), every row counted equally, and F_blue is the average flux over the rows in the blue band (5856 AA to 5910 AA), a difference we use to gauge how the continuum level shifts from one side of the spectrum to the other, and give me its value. -0.01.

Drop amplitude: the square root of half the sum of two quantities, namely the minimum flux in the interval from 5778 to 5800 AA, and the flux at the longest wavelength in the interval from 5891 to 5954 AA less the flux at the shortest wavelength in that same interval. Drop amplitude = 2.98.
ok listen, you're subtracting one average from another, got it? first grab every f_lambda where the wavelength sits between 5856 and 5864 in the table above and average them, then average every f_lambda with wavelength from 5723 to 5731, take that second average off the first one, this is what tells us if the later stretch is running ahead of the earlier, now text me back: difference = -2.1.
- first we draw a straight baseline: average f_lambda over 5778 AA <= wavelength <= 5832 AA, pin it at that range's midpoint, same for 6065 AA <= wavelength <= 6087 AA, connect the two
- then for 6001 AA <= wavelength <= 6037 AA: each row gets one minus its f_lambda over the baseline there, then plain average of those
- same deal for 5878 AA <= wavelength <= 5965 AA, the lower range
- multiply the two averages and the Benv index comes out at 0.0002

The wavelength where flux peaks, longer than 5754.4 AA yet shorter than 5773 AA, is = 5763.63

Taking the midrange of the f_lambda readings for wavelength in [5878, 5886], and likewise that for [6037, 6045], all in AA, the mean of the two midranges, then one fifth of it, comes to 3.24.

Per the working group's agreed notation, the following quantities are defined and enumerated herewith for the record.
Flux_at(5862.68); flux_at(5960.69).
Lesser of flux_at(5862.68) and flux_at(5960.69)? 15.9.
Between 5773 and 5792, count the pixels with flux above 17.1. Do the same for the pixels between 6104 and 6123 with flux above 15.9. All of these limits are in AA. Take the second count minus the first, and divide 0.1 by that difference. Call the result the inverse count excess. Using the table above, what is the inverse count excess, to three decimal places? 0.100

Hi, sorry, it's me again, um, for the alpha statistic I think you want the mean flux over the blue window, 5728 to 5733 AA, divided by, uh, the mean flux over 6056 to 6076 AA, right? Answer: 1.08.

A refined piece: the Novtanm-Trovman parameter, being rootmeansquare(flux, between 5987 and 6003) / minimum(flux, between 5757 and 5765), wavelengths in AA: 0.93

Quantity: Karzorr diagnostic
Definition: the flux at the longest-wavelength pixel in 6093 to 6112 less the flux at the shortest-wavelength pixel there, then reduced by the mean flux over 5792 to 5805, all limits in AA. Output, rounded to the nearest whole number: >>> -18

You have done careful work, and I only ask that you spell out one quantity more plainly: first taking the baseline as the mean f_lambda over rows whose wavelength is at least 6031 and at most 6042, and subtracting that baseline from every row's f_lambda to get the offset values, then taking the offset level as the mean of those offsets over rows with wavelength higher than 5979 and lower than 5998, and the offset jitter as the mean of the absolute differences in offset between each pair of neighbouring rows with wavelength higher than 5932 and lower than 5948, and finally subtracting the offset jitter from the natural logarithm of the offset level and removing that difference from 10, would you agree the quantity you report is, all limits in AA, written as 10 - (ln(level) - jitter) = 11.7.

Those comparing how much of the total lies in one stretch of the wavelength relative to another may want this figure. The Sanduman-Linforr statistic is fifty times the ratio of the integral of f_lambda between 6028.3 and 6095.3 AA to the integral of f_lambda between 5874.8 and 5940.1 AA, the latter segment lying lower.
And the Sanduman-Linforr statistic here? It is 51.4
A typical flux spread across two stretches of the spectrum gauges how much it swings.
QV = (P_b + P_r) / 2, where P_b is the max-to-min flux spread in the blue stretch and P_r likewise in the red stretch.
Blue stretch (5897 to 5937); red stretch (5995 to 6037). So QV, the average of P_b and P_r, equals 2.8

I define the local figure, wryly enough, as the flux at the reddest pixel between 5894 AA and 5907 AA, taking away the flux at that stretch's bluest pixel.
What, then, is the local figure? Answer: -0.4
